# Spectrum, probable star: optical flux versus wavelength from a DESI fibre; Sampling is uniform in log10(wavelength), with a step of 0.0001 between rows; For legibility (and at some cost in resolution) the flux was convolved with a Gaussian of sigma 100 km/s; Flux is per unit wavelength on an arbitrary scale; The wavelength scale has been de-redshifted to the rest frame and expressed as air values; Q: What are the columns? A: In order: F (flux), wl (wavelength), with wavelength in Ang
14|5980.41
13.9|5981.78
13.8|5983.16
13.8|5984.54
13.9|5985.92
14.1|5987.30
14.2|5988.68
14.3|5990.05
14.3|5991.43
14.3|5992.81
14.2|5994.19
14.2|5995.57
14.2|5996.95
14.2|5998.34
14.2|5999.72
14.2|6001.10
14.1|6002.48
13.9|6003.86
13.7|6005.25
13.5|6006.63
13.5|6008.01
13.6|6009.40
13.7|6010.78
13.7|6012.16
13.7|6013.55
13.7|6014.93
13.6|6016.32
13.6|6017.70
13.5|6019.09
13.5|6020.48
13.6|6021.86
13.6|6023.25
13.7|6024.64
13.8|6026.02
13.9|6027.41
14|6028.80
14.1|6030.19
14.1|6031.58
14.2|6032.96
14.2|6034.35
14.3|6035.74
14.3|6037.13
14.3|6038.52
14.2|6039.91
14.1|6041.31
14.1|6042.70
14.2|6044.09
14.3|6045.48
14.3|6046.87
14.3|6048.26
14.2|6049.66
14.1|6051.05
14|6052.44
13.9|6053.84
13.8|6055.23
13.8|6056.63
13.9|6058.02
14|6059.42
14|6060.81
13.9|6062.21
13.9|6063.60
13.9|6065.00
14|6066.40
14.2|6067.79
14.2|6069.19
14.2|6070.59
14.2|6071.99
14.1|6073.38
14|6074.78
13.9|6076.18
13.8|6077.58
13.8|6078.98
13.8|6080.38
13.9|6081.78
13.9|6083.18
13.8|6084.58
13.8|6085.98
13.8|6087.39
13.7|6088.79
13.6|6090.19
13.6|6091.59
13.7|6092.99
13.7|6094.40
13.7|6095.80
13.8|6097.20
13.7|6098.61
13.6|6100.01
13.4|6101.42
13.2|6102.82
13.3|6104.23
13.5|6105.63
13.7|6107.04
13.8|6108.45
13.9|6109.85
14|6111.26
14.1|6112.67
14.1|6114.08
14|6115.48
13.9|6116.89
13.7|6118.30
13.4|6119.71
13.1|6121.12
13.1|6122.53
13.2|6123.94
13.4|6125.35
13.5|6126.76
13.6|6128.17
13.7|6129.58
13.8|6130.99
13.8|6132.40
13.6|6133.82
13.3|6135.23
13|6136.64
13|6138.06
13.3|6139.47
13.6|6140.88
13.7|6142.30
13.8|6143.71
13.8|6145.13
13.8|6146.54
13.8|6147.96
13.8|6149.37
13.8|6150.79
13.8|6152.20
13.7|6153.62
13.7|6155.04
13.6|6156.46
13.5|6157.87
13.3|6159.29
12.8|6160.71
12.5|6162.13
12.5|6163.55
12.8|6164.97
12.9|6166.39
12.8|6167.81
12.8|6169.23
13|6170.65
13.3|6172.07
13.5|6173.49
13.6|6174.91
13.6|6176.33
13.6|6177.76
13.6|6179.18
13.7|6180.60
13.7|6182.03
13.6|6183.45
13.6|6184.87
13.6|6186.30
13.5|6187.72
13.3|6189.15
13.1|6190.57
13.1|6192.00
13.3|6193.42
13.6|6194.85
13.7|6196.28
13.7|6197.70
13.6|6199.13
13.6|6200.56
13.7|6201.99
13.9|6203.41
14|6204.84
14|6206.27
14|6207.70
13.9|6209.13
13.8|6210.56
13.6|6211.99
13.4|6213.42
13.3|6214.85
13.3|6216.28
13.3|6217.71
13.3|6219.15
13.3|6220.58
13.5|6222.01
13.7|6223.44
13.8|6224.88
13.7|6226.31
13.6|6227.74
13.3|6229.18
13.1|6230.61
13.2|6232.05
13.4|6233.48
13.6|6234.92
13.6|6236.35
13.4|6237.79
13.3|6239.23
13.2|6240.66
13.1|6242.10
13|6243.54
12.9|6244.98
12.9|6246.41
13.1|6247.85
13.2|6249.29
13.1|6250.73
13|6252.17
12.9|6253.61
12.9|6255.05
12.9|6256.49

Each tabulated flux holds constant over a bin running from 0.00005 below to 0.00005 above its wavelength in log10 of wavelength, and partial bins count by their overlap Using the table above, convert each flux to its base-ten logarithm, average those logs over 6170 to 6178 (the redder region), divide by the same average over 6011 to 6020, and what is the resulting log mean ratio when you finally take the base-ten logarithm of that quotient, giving -0.0025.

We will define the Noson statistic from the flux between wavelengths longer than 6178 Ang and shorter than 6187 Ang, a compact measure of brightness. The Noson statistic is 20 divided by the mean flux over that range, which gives 1.47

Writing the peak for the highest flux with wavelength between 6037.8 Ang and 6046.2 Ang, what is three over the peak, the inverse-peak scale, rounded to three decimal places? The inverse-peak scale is 0.210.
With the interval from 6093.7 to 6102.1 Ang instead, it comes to 0.217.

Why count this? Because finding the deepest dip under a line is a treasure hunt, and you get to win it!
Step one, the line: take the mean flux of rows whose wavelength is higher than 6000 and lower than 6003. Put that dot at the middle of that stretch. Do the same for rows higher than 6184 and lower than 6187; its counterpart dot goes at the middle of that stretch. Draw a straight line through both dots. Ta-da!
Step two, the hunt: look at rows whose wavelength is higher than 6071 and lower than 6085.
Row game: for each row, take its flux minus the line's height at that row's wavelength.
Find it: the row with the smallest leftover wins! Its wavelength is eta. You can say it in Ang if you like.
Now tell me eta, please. 6077.58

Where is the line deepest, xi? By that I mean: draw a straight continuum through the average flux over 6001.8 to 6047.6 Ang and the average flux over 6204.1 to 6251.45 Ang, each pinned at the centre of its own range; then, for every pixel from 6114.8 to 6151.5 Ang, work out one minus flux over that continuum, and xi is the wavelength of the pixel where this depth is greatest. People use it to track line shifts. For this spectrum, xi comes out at 6136.64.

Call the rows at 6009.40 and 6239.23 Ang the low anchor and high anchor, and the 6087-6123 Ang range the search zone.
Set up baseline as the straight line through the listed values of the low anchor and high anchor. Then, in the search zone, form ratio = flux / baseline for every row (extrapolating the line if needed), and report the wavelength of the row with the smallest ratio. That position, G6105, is 6121.12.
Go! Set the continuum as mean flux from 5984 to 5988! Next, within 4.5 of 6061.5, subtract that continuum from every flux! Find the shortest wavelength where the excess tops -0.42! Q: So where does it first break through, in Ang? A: 6058.02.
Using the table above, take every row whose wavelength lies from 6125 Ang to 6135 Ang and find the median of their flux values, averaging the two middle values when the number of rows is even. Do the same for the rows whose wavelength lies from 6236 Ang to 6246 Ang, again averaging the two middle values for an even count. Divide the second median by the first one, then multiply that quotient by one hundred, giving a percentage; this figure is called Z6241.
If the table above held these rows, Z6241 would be 97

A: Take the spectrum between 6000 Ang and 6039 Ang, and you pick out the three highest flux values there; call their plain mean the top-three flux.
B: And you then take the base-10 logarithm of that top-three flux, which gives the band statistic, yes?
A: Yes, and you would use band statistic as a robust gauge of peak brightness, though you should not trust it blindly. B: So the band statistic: 1.16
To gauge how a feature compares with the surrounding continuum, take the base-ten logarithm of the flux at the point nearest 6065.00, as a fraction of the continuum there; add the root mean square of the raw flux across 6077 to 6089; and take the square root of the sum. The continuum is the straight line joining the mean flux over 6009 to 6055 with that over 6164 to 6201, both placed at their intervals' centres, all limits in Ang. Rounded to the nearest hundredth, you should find 3.72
